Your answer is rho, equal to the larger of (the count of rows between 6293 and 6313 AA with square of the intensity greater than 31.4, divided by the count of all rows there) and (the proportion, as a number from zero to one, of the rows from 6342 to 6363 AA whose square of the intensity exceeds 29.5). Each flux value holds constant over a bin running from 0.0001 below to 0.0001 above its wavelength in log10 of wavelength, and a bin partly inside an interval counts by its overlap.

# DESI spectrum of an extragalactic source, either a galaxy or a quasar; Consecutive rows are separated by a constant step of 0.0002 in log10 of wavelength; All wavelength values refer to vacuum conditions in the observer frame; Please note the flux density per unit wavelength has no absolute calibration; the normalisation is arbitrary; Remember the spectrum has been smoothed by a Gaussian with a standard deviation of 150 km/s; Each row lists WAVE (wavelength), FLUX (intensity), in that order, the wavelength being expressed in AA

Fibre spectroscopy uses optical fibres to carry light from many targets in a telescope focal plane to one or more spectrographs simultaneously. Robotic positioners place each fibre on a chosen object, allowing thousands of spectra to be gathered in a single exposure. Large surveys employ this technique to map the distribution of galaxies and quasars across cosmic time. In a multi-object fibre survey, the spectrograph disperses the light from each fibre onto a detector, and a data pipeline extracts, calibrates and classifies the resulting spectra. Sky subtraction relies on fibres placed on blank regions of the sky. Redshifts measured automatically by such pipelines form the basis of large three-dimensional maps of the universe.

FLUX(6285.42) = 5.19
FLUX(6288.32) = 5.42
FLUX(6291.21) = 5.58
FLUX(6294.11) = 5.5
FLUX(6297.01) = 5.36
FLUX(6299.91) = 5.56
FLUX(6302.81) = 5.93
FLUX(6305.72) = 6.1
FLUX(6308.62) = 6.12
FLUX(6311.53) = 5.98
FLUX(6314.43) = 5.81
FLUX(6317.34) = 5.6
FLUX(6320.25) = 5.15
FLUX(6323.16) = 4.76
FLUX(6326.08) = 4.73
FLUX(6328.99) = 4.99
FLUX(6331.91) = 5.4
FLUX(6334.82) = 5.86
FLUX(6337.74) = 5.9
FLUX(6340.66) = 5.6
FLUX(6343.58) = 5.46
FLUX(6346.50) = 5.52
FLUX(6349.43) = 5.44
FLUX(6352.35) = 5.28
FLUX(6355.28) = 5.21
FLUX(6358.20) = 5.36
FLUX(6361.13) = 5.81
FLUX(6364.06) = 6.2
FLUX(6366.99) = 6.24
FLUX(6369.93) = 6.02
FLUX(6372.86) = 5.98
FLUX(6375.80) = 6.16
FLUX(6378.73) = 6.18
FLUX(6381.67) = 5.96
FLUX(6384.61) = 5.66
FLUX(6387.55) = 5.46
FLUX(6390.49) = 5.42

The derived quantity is 0.57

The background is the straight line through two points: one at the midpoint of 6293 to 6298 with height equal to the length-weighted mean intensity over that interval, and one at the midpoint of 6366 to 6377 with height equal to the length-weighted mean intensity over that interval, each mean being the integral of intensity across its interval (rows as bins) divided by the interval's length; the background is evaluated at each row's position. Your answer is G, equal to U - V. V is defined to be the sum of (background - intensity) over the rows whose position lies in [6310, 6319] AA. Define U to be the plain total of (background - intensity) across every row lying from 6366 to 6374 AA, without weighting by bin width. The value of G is 0.6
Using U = 0.0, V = -0.6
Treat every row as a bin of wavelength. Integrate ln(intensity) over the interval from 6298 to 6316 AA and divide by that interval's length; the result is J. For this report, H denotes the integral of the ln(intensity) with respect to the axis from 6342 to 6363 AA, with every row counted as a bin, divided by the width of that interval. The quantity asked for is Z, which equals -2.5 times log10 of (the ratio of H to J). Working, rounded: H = 1.70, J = 1.77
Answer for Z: 0.05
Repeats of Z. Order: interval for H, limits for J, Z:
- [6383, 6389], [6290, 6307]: 0.01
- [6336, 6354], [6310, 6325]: -0.01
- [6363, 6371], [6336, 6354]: -0.07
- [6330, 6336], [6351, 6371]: 0.02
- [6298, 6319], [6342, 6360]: -0.05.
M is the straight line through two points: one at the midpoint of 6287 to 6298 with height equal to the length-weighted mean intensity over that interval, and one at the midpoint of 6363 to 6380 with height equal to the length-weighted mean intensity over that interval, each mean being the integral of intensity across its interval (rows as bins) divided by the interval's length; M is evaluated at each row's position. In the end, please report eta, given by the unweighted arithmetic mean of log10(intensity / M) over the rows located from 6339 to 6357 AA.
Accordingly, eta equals -0.04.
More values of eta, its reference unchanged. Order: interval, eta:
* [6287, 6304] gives 0.00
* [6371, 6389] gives -0.02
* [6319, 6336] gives -0.05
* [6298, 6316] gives 0.02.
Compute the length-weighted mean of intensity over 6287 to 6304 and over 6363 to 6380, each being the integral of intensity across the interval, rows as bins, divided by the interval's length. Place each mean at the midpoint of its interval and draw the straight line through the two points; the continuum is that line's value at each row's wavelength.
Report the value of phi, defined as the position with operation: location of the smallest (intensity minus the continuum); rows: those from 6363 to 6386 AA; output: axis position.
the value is 6384.61 AA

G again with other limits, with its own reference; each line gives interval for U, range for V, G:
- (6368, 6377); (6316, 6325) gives -1.3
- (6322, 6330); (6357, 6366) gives 2.0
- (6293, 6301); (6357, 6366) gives -0.7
